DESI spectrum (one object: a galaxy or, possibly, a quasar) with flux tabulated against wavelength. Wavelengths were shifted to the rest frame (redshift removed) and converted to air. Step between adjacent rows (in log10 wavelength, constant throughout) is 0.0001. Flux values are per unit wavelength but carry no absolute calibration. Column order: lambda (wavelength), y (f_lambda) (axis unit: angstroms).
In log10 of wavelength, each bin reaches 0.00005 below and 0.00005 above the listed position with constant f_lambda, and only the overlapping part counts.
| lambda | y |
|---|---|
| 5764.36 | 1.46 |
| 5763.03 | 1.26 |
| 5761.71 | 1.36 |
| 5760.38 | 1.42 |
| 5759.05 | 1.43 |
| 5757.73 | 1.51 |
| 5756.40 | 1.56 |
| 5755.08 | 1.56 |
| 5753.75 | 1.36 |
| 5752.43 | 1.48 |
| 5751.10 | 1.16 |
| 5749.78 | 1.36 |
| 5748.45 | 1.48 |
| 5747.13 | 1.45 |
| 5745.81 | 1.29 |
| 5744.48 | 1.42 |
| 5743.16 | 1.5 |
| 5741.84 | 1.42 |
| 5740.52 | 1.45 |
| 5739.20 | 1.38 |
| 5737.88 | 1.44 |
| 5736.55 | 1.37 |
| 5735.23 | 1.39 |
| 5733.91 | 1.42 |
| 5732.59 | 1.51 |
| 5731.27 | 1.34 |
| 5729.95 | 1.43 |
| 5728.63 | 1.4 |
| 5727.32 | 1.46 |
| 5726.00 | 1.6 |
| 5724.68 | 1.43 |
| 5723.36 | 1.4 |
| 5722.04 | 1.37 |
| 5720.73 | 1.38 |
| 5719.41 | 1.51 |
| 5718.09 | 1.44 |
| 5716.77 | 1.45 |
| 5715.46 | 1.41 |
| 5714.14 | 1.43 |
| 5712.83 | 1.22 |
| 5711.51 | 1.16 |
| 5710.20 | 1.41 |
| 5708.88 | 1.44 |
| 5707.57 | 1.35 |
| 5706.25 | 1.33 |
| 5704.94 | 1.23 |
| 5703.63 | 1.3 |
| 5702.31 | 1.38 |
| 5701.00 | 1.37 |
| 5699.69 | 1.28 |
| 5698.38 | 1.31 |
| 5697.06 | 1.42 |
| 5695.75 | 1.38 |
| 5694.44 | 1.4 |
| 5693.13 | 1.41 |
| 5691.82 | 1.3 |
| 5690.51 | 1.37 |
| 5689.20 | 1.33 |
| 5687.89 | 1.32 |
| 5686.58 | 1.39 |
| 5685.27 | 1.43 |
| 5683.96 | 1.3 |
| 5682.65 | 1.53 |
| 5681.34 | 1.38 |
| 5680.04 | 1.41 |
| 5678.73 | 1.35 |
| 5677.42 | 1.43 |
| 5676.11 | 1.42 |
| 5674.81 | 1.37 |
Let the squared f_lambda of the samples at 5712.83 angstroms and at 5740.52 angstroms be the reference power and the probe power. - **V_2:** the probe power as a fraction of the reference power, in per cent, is 141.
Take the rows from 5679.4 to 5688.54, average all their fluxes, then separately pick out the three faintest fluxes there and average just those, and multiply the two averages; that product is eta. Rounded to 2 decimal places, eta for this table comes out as 1.86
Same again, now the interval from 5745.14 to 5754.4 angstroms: 1.74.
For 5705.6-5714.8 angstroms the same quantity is 1.65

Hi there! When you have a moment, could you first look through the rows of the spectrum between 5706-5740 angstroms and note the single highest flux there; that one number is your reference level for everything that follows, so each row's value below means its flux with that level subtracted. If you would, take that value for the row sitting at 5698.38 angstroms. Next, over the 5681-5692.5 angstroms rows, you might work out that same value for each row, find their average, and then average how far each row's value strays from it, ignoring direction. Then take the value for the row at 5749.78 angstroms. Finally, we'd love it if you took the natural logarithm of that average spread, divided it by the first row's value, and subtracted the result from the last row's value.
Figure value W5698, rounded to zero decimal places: -10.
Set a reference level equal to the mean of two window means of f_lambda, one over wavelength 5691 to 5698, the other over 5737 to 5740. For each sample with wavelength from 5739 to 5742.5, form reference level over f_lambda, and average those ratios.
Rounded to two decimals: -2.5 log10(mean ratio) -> 0.02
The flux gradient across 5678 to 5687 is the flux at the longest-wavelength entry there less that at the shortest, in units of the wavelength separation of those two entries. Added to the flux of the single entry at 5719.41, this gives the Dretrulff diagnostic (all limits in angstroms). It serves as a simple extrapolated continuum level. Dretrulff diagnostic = 1.52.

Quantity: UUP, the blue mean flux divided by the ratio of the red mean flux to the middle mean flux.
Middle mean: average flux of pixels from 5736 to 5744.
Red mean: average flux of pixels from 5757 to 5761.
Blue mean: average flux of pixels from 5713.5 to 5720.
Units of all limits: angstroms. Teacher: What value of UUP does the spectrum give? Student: 1.42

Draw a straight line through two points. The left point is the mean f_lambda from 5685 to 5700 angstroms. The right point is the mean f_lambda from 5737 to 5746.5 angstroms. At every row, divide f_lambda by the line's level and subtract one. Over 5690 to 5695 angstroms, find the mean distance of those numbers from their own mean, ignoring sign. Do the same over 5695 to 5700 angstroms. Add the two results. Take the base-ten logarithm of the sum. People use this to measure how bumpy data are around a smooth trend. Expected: -1.19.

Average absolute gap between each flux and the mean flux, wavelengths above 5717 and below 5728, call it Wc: 0.056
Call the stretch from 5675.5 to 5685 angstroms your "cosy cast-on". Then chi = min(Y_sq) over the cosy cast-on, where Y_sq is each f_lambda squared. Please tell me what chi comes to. 1.69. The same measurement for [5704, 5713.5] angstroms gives 1.35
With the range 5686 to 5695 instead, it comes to 1.69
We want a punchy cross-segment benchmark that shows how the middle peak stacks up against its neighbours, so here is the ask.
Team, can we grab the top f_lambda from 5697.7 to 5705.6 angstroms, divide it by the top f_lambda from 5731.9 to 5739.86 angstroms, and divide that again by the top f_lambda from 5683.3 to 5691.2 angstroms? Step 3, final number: 0.639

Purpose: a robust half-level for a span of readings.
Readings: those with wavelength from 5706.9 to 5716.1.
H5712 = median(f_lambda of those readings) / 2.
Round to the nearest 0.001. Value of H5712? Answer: 0.705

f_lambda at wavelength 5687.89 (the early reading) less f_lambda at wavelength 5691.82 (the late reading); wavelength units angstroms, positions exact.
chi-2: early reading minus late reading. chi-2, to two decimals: 0.02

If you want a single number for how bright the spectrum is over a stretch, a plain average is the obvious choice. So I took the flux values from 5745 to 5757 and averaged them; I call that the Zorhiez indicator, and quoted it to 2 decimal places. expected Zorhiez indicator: 1.41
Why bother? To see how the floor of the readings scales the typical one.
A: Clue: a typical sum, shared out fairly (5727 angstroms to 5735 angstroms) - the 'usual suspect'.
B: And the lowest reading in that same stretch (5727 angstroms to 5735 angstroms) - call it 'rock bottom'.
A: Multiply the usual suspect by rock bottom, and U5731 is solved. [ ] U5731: 1.91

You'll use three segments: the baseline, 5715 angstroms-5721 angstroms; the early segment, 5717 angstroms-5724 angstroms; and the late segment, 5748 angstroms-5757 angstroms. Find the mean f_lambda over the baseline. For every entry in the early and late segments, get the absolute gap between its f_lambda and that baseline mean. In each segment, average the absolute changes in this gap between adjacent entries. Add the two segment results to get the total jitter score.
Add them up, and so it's 0.123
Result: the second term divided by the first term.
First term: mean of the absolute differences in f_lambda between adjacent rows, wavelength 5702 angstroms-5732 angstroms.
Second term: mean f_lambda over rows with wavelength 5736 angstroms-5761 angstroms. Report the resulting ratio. 18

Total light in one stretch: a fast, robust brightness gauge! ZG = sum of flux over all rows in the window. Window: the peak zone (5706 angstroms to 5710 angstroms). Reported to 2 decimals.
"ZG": 4.12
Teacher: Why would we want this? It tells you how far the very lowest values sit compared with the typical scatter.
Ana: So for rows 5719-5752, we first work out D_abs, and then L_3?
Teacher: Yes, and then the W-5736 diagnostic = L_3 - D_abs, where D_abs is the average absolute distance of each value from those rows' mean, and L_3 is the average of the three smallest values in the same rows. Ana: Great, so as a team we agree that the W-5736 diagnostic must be 1.21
